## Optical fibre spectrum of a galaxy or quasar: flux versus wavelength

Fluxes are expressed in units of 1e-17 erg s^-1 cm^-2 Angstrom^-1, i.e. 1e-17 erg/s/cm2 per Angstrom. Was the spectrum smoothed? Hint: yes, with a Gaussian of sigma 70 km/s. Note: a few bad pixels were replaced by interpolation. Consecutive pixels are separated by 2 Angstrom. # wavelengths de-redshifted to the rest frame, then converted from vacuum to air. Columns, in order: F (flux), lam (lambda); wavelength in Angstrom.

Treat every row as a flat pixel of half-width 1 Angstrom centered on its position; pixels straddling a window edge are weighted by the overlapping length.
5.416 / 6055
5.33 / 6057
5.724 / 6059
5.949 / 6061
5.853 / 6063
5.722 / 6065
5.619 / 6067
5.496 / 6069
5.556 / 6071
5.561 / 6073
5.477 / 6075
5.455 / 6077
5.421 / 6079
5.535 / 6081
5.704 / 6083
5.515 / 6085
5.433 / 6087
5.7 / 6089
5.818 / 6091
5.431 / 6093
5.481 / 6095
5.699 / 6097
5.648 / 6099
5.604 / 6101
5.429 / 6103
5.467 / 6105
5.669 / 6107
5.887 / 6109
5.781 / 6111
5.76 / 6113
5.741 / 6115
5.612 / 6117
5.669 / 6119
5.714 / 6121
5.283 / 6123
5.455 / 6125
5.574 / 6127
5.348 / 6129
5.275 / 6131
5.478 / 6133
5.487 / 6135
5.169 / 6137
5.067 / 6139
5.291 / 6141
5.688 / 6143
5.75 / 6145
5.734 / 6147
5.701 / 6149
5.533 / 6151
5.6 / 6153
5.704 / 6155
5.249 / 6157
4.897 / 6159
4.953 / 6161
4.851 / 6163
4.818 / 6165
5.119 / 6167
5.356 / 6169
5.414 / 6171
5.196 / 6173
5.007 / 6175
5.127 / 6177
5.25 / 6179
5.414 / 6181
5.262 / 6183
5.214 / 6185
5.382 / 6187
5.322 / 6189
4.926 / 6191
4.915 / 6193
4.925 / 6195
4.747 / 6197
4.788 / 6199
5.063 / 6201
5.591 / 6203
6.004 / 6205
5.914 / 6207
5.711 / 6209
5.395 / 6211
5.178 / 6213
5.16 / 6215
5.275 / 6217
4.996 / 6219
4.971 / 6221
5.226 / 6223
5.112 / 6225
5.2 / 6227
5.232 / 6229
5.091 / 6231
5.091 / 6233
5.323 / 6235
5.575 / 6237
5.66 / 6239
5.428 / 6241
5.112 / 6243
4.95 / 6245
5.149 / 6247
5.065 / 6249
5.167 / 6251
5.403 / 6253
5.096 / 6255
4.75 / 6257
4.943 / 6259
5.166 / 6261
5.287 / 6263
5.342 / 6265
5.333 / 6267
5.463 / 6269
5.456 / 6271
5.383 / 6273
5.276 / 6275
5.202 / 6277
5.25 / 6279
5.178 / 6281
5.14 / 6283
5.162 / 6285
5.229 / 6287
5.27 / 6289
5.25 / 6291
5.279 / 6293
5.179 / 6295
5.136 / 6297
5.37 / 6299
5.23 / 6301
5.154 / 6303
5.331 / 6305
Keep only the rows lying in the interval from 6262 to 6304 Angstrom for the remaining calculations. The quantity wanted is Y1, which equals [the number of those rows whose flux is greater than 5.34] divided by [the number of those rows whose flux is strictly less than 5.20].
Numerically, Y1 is 0.83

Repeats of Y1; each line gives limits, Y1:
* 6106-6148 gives 8.00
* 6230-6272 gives 0.64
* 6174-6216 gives 0.70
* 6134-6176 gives 1.11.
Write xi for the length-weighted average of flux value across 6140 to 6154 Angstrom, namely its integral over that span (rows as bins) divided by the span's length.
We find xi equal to 5.6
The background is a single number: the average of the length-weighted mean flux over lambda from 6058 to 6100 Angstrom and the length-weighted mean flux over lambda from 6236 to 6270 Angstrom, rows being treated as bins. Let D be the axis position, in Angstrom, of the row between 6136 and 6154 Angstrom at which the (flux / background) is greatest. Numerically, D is 6145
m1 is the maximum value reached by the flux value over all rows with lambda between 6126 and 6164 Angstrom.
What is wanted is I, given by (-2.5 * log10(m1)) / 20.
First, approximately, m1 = 5.75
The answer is -0.095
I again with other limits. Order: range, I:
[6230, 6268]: -0.094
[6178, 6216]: -0.097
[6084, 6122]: -0.096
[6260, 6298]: -0.092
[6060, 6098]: -0.097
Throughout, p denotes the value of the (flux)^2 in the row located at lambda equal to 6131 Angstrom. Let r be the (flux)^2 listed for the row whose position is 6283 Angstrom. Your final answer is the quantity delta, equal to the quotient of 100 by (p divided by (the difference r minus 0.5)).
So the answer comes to 93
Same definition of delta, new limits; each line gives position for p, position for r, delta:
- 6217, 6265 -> 101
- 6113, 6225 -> 77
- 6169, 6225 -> 89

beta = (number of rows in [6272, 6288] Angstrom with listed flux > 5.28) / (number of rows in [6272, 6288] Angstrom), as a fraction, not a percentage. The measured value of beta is 0.1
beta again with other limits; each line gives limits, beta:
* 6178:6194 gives 0.4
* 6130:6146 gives 0.6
